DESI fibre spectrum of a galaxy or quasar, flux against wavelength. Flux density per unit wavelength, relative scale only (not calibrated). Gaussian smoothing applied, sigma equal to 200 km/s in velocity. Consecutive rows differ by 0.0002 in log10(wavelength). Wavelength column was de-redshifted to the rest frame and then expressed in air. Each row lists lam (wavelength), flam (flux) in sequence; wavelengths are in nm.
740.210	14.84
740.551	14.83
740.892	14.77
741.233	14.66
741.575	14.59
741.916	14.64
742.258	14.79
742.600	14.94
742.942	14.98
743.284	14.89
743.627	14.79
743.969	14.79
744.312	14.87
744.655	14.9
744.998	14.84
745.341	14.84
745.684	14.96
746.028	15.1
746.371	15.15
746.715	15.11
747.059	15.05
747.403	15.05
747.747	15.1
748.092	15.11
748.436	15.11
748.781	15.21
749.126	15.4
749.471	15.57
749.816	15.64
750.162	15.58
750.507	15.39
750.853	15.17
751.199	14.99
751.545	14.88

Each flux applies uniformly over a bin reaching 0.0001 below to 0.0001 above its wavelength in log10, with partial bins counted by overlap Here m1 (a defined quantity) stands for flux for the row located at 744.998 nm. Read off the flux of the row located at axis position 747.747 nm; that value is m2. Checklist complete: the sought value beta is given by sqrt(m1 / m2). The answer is 0.99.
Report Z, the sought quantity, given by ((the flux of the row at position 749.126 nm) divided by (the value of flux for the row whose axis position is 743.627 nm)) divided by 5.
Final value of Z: 0.208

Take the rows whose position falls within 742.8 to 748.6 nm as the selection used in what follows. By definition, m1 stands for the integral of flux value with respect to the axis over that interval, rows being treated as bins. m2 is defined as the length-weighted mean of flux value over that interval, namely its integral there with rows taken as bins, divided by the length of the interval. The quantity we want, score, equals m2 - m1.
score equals -71.9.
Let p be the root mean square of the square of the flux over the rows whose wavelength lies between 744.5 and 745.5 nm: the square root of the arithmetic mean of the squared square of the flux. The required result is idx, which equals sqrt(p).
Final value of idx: 14.86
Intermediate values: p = 221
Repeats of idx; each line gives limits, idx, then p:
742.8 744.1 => 14.86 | 221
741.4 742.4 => 14.67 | 215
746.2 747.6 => 15.09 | 228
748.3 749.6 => 15.33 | 235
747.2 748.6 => 15.09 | 228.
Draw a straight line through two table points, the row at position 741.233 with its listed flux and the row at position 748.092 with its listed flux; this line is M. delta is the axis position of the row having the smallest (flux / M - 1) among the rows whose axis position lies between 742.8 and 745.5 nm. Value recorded 745.341 nm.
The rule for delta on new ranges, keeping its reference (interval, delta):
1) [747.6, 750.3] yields 748.436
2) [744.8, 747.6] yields 745.341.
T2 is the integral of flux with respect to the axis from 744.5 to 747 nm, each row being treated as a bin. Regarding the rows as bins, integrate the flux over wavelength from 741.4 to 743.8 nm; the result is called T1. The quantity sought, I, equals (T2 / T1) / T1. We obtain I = 0.0297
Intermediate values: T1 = 35.5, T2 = 37.5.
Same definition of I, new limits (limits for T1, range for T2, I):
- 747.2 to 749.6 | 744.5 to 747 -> 0.0281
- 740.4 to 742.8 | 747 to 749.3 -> 0.0278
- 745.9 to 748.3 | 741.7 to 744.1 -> 0.0271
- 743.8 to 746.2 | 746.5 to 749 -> 0.0295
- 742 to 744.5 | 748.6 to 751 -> 0.0268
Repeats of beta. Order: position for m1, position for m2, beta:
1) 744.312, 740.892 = 1.00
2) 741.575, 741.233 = 1.00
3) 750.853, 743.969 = 1.01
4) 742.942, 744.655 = 1.00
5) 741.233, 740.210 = 0.99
